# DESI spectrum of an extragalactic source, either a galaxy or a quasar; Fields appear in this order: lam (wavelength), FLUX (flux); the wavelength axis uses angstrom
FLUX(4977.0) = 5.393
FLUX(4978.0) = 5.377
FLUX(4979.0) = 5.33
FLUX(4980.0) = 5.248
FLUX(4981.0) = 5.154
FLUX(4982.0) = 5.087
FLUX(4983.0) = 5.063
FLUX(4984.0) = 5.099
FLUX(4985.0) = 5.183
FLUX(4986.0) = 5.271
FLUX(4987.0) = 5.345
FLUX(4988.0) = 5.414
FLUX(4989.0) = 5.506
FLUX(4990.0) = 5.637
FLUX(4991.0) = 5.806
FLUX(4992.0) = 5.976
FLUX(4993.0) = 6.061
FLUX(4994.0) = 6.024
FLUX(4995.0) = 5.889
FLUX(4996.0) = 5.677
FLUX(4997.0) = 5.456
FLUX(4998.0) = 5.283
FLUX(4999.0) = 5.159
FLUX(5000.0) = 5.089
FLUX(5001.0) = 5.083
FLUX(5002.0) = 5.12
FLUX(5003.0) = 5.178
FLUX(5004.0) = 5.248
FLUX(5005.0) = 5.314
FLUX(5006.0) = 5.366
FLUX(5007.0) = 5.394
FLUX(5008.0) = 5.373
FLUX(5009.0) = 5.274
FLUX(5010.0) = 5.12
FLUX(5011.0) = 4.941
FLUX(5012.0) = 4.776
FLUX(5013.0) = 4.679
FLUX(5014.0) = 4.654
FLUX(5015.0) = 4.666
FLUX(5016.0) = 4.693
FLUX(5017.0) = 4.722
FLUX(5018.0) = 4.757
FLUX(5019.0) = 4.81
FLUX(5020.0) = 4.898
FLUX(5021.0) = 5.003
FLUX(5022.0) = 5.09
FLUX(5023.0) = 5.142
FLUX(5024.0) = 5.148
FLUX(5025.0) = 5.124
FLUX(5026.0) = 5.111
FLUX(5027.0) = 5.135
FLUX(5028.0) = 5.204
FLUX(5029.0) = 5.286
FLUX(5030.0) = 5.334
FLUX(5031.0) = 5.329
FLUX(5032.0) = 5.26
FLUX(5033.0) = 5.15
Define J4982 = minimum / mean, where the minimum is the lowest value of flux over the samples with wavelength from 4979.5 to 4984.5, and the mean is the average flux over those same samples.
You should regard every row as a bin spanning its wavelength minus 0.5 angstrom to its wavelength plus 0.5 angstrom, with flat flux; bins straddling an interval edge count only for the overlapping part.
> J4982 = 0.99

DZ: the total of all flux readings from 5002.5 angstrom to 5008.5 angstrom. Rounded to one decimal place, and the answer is 31.9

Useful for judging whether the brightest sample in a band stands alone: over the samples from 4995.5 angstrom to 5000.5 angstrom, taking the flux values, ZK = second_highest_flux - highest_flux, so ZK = -0.22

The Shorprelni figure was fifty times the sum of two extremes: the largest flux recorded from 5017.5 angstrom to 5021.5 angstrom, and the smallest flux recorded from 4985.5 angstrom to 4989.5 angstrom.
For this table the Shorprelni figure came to 514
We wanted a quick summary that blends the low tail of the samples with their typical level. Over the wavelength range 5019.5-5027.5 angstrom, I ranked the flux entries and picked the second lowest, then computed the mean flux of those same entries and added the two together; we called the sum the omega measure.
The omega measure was 10.1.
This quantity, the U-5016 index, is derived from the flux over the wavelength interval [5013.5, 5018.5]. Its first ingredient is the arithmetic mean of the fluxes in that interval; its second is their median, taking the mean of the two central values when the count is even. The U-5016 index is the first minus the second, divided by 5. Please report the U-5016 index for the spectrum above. 0.001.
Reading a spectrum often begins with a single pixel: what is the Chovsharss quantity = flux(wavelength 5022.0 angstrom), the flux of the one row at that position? 5.09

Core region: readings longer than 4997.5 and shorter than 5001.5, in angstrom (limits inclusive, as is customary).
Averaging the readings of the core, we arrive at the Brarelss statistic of 5.15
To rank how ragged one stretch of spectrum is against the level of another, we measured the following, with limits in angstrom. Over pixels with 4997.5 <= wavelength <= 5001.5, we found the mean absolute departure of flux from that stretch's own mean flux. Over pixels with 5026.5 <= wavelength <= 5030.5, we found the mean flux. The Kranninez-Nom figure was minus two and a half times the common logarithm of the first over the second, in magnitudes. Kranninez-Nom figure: 4.7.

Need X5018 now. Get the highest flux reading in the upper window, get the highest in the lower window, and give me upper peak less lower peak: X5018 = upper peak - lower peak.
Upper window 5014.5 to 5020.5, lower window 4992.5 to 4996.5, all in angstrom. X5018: -1.16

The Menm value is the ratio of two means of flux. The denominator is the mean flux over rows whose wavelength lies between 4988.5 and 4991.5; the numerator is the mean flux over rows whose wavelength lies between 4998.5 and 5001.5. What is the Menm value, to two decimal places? 0.90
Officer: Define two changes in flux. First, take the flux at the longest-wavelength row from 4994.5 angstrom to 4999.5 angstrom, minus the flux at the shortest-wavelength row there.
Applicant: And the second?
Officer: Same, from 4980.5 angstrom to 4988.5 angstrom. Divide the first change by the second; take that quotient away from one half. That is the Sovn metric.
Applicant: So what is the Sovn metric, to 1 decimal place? 3.3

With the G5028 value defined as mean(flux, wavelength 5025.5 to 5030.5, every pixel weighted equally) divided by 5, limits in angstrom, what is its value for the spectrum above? 1.04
